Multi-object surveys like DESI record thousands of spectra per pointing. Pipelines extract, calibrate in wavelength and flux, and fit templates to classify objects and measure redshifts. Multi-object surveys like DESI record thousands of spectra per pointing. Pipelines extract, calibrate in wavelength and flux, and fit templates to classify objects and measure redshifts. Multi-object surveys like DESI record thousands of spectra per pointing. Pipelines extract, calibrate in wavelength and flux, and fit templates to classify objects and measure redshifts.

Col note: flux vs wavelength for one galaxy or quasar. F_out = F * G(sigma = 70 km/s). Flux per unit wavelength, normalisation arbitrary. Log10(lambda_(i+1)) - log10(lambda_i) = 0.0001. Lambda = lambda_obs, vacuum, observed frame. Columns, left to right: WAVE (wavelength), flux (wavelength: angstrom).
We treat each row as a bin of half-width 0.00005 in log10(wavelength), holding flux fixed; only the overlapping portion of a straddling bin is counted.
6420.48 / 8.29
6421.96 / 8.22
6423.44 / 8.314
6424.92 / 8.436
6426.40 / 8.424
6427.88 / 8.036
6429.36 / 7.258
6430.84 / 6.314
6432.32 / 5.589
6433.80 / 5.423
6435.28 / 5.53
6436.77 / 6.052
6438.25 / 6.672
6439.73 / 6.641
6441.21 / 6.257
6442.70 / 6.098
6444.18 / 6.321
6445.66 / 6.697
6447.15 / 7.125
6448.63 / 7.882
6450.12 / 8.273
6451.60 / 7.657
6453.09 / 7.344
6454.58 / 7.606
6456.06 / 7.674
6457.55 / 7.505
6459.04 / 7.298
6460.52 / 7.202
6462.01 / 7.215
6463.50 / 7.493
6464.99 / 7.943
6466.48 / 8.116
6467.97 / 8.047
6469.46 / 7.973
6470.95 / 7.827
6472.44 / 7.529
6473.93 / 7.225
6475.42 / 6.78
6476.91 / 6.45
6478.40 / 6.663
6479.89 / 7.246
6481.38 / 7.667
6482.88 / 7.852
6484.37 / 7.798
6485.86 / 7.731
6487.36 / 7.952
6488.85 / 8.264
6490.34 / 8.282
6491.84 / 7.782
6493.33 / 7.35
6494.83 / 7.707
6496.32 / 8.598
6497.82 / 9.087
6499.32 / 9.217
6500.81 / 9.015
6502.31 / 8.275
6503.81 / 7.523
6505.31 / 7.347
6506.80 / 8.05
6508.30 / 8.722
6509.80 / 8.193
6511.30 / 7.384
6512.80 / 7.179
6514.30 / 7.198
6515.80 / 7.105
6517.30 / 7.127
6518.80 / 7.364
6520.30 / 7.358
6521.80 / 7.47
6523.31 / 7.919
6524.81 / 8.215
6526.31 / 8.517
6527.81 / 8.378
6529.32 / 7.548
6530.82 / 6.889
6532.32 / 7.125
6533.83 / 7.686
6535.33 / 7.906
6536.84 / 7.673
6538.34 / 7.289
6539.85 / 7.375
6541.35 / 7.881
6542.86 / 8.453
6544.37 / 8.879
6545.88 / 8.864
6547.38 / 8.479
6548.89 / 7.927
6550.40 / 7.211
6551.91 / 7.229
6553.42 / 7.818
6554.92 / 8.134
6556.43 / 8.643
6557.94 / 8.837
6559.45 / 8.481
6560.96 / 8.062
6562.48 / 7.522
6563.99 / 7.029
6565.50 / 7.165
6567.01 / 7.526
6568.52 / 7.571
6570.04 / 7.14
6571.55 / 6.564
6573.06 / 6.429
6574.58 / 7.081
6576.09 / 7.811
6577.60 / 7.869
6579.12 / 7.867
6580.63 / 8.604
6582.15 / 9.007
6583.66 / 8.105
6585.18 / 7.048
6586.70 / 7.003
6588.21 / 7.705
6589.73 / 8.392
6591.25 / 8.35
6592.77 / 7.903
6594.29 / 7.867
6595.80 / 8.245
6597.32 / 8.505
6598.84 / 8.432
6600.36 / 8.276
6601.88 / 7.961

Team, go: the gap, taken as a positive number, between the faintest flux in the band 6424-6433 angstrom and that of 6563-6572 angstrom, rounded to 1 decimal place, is 1.0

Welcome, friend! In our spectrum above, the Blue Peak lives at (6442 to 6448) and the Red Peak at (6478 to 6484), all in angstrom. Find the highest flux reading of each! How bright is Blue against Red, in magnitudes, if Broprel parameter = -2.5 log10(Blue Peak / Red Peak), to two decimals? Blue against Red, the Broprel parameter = 0.11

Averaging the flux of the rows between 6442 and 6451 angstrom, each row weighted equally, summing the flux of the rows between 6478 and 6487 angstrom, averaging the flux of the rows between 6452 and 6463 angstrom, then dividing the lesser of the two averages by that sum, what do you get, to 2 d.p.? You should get 0.16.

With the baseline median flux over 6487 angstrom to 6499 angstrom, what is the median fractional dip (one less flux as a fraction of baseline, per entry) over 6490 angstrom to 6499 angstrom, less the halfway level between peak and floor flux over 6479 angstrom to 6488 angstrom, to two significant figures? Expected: -7.6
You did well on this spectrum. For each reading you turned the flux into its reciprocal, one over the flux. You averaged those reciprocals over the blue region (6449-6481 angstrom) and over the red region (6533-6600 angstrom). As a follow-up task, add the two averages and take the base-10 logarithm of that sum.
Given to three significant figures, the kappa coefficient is -0.581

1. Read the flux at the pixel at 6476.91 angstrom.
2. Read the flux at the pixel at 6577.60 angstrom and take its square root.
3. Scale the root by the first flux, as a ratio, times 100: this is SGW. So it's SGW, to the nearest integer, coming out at 43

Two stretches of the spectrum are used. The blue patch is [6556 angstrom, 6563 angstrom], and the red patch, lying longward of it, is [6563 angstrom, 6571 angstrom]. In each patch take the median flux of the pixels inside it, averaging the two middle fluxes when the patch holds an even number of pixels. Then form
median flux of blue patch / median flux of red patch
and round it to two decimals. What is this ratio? 1.18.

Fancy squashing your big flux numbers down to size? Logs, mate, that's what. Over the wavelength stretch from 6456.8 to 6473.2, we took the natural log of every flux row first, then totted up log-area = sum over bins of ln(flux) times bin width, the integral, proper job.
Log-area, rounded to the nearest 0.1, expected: 33.3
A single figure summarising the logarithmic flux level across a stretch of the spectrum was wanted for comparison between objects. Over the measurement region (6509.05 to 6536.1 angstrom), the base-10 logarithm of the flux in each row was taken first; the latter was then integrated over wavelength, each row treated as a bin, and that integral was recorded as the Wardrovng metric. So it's 23.8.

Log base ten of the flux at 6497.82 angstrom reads 0.96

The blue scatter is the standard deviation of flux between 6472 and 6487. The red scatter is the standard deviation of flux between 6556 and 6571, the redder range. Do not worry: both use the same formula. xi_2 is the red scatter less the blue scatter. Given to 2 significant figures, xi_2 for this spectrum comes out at 0.15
